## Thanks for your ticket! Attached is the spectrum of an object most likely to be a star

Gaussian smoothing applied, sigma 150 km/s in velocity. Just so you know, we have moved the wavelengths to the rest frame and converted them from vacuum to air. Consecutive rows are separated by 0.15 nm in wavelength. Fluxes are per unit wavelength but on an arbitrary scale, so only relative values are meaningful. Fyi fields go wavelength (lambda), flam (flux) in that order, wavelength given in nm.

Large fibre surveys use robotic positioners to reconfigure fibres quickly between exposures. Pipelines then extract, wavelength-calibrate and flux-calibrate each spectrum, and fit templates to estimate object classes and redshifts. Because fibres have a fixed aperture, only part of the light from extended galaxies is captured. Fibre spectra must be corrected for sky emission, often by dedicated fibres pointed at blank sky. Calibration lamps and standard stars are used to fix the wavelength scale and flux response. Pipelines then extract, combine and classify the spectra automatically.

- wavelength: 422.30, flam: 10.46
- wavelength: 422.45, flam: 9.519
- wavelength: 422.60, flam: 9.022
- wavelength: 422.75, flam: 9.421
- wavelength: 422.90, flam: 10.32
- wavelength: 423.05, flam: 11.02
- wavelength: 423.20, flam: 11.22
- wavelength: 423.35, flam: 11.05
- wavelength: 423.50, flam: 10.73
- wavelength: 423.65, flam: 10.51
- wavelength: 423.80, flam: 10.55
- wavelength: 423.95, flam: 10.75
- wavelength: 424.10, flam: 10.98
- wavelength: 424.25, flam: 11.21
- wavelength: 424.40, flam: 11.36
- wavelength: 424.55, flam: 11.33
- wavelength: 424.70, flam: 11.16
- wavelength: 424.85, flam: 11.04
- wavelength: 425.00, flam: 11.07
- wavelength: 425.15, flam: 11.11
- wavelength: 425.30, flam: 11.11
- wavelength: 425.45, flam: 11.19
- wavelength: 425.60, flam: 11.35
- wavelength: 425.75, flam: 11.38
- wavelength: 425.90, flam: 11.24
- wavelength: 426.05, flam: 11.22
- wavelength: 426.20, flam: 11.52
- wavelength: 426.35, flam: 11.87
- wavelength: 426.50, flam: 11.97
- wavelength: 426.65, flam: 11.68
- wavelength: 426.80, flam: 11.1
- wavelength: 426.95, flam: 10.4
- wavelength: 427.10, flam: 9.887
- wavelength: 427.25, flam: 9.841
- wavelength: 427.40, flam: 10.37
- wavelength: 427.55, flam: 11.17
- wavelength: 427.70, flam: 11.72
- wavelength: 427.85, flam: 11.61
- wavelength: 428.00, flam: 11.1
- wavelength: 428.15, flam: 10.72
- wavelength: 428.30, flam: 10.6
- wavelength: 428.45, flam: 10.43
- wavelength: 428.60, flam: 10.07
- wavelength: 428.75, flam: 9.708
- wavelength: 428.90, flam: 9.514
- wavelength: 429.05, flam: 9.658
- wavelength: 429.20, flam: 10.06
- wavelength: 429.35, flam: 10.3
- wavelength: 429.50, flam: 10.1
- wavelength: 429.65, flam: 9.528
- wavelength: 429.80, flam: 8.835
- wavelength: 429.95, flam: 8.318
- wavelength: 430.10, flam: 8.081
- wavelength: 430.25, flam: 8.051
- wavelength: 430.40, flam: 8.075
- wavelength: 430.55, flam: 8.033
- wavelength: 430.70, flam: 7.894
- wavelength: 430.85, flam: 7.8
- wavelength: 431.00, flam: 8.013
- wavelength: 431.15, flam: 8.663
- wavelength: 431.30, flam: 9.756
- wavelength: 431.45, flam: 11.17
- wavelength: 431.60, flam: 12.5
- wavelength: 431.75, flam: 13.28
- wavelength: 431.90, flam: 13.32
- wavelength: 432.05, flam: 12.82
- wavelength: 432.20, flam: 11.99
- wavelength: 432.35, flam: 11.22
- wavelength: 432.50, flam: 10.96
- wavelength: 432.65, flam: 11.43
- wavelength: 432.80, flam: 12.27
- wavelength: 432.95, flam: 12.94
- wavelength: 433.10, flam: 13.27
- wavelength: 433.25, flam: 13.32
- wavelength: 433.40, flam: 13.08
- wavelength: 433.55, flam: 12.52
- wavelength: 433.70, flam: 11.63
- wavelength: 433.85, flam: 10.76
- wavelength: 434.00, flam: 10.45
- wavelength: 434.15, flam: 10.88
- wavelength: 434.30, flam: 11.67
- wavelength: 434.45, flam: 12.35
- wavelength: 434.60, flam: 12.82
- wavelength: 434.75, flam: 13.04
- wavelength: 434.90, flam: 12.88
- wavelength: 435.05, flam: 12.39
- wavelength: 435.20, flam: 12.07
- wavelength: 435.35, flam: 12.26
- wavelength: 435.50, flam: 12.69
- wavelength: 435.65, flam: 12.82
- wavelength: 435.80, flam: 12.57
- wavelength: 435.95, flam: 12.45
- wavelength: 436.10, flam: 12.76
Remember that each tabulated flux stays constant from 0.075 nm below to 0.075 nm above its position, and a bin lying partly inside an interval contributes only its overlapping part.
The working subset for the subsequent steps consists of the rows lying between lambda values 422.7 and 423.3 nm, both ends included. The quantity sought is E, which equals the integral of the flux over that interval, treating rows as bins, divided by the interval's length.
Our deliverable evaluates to 10.6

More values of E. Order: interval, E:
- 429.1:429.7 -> 10.0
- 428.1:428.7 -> 10.4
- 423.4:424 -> 10.6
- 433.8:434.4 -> 11.0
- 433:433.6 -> 13.1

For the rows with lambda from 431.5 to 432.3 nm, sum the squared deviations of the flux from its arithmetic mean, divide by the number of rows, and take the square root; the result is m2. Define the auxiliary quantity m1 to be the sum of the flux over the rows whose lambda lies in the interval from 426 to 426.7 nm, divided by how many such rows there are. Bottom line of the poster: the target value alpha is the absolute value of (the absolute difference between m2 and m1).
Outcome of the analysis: 11.2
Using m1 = 11.7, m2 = 0.5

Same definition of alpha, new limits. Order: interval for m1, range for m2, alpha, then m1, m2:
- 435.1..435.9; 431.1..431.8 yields 10.8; 12.5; 1.7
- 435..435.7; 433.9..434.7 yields 11.6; 12.4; 0.9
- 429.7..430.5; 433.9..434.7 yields 7.4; 8.3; 0.9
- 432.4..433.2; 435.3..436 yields 12.0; 12.2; 0.2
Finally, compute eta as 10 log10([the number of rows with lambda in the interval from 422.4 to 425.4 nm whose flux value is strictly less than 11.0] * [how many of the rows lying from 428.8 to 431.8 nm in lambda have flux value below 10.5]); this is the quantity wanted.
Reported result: 21.8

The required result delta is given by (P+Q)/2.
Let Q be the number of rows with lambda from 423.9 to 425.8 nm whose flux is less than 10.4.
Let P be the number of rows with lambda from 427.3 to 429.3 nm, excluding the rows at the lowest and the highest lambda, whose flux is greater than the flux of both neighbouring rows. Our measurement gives 0.5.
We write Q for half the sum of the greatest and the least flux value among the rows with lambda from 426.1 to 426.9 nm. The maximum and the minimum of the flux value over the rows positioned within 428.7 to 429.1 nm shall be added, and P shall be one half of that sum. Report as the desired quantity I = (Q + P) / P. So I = 2.20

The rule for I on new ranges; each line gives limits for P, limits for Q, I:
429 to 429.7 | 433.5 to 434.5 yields 2.16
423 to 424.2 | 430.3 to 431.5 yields 1.87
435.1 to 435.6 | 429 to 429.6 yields 1.81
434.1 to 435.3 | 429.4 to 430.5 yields 1.76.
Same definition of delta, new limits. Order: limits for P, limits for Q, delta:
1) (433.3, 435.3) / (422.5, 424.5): 2.0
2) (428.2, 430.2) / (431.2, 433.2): 1.0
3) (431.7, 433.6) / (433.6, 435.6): 1.0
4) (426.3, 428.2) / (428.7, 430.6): 7.5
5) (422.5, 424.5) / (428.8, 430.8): 7.0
